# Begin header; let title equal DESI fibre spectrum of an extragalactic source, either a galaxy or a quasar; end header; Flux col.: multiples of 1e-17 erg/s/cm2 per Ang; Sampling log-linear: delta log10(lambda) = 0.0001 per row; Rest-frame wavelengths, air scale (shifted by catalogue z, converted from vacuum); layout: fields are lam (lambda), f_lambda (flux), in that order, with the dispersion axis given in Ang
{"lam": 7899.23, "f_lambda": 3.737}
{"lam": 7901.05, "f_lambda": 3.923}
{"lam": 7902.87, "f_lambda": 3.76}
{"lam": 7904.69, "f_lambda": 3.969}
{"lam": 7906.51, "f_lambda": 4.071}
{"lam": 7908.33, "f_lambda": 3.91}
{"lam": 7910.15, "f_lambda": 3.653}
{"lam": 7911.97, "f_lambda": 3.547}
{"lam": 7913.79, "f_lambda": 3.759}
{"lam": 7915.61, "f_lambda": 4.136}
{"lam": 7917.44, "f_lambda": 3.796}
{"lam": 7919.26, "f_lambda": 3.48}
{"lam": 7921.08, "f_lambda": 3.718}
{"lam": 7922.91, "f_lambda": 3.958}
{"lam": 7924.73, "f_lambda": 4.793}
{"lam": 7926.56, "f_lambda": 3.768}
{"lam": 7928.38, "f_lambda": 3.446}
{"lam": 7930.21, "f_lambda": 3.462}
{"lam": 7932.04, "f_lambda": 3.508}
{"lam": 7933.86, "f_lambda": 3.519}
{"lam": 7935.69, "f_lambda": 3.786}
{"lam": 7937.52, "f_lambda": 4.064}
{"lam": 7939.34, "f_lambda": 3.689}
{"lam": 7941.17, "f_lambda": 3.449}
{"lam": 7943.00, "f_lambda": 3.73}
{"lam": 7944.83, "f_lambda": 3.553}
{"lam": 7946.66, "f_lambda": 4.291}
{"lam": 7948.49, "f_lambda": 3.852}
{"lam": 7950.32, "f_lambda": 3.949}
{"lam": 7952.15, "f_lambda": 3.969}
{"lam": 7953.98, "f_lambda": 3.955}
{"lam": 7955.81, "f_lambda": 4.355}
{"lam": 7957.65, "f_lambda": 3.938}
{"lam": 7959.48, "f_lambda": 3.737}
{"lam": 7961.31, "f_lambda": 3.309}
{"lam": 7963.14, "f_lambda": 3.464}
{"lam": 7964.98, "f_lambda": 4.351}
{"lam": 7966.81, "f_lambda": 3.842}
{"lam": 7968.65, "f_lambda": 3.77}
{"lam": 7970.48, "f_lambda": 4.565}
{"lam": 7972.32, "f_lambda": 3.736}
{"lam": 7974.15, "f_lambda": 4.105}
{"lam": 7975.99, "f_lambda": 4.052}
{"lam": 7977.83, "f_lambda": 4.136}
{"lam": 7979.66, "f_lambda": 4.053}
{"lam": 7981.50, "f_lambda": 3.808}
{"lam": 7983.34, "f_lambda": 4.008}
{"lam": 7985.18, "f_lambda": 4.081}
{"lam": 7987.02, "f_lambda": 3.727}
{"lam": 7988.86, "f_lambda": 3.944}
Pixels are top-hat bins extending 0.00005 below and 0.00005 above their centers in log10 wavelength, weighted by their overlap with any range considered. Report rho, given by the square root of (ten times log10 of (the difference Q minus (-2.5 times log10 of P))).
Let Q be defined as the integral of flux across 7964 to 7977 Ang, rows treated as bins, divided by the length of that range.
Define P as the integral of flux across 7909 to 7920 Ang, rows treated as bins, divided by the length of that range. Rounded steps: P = 3.74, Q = 4.06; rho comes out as 2.72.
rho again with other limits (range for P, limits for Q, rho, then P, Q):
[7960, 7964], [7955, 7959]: 2.71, 3.43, 4.09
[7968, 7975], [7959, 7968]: 2.69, 4.06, 3.74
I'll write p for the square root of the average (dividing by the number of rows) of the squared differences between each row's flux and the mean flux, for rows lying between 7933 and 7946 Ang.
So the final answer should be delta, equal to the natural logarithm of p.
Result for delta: -1.65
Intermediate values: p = 0.19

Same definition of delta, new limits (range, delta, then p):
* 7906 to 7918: -1.62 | 0.20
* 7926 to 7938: -1.55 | 0.21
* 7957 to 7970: -1.17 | 0.31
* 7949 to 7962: -1.23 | 0.29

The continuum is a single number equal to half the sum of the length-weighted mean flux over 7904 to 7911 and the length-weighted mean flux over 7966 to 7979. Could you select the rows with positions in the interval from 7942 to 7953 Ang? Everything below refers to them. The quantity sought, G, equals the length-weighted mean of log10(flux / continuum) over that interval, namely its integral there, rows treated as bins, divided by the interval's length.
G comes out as -0.01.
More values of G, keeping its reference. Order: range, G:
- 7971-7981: 0.01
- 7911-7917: -0.02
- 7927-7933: -0.06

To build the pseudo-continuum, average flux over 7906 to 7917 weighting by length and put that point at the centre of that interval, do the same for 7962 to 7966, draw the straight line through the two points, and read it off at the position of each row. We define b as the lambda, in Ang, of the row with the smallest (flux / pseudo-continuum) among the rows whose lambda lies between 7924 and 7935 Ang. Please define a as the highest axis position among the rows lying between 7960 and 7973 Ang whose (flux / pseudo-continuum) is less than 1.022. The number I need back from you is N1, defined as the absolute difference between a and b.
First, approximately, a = 7972.32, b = 7928.38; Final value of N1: 43.9 Ang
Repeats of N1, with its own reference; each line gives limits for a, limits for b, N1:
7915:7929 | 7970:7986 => 43.9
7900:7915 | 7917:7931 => 14.6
